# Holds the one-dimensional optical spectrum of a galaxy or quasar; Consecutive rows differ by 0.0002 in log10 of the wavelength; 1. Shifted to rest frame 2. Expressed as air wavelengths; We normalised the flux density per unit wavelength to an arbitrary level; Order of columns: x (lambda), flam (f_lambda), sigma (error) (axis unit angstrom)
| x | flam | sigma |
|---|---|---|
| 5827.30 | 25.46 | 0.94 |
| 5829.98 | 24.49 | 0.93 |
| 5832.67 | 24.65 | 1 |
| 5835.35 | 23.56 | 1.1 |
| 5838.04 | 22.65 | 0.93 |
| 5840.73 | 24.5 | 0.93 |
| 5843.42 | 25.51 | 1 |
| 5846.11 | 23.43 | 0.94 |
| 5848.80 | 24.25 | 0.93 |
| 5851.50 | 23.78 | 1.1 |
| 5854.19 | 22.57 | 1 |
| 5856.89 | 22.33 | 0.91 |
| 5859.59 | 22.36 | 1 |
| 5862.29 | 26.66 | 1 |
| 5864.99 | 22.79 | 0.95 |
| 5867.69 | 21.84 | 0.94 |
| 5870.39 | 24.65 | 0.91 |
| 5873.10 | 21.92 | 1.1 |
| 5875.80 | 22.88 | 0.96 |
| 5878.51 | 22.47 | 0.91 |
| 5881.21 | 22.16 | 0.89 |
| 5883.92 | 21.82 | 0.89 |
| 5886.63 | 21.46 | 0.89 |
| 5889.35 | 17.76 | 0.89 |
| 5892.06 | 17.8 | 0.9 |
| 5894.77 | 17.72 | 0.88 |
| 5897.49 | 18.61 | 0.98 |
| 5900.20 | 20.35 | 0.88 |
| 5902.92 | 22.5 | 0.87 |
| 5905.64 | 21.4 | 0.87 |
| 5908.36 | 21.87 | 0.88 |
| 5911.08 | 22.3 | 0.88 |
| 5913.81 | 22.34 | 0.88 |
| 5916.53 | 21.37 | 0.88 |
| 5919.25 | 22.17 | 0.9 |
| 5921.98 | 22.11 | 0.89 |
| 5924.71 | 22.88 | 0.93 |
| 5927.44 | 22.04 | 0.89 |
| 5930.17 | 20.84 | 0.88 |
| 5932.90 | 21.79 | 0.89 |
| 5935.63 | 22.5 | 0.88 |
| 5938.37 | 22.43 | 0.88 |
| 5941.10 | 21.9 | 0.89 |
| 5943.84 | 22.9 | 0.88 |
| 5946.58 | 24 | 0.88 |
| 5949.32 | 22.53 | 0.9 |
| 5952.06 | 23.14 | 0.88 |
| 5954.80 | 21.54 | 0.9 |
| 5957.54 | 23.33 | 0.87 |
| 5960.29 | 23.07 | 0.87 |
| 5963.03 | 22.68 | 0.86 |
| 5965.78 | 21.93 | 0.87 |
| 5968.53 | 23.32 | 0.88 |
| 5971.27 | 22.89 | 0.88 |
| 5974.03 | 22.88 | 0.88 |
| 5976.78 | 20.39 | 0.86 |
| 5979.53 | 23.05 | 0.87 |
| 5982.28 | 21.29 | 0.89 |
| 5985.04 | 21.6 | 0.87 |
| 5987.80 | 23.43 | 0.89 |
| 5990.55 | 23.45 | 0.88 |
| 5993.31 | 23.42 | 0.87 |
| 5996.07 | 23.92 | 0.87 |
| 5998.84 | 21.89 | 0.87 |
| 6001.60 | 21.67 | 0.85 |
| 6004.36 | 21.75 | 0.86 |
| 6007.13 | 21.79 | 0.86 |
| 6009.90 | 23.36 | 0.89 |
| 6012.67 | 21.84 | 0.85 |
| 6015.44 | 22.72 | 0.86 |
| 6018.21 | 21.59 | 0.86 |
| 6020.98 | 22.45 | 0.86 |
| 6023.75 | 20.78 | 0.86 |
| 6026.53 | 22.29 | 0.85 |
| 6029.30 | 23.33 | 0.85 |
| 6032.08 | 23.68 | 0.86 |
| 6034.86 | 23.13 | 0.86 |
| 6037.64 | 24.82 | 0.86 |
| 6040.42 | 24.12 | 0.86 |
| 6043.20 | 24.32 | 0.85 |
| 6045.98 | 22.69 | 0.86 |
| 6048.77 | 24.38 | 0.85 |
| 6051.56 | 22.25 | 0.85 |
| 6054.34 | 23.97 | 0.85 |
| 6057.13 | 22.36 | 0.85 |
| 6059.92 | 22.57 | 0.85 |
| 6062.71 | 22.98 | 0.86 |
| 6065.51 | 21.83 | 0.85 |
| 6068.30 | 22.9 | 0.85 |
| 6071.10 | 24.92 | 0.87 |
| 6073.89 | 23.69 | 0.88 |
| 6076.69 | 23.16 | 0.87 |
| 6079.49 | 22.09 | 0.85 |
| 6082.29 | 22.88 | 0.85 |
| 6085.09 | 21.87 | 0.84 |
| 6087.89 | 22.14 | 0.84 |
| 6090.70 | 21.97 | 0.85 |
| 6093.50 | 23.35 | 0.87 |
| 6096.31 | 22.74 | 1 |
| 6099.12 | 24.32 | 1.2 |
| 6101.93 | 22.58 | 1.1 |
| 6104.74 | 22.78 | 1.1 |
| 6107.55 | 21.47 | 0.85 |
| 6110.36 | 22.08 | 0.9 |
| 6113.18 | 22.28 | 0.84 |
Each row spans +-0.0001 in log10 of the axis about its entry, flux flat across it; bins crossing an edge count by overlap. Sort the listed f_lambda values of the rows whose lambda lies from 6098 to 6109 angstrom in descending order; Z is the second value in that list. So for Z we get 22.78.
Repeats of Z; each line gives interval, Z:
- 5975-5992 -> 23.43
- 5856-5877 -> 24.65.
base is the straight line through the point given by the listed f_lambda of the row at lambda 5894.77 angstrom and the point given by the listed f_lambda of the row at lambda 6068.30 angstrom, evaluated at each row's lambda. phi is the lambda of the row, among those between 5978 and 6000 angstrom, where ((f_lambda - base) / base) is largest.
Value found 5996.07 angstrom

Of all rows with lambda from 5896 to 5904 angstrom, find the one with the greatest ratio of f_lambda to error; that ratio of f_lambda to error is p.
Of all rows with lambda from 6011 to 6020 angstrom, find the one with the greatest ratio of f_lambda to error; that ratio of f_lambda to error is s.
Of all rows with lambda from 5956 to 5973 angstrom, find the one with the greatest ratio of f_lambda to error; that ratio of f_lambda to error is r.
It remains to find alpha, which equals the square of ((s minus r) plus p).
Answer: 648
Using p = 25.9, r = 26.8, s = 26.4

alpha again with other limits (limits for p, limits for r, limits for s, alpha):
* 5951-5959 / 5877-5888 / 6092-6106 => 827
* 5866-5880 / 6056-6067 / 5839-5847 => 713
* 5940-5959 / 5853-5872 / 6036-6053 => 844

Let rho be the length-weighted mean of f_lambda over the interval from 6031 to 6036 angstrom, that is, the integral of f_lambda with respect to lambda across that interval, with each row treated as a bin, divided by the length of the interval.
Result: 23.4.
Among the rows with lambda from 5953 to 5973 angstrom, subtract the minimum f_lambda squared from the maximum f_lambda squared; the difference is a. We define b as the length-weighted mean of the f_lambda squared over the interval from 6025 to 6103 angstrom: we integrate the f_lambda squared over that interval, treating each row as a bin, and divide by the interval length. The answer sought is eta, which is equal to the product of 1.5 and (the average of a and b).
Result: 462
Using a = 80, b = 535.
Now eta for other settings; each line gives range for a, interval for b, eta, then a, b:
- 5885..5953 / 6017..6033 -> 571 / 262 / 499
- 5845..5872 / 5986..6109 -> 568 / 234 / 523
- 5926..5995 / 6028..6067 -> 528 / 160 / 544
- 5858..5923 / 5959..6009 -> 677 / 397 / 506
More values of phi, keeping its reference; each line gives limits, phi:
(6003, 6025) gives 6009.90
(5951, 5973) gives 5952.06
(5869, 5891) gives 5870.39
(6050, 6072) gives 6071.10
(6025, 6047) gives 6037.64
